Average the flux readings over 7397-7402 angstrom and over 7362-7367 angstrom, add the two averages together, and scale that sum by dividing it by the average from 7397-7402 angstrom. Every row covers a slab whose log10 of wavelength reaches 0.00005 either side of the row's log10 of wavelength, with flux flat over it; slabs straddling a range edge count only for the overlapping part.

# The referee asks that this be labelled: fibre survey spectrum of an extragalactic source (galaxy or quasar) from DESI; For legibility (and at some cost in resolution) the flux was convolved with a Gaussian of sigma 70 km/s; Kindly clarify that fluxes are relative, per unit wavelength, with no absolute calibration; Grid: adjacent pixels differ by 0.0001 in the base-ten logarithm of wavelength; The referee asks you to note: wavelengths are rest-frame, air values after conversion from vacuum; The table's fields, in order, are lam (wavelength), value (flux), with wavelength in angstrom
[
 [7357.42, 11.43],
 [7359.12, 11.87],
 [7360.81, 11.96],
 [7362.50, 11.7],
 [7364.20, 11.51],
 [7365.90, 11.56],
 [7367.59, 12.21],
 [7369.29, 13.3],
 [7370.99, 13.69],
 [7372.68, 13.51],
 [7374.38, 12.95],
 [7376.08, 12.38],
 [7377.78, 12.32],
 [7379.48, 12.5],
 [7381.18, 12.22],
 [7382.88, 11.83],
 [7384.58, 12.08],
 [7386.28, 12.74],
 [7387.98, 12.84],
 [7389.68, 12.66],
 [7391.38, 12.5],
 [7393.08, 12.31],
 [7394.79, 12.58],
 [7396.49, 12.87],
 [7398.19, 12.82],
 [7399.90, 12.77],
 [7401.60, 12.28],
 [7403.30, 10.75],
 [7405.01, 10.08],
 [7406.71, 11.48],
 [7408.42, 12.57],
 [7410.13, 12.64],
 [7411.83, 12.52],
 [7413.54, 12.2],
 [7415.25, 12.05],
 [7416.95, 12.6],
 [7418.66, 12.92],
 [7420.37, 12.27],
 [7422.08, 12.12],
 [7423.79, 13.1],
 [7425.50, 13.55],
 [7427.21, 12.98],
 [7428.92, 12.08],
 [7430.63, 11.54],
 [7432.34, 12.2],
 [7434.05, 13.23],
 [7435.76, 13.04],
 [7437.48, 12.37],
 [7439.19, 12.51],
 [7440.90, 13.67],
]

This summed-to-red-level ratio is 1.92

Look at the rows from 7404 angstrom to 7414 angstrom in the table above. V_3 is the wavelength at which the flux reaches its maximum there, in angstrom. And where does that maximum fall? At 7410.13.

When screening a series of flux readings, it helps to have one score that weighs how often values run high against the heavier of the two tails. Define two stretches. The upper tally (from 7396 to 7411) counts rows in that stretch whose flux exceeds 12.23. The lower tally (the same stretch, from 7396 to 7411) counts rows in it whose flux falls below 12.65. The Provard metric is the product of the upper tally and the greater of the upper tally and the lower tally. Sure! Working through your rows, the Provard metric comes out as 36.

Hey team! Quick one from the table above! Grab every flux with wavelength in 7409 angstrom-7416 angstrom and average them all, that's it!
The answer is 12.4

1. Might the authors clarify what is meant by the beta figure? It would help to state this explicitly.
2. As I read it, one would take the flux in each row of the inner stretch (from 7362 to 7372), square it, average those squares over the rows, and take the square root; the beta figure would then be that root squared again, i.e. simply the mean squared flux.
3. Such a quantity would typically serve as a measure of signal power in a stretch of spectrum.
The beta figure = 153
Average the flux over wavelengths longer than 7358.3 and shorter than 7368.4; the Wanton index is 11.8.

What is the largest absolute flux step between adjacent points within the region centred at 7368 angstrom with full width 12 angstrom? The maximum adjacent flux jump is 1.1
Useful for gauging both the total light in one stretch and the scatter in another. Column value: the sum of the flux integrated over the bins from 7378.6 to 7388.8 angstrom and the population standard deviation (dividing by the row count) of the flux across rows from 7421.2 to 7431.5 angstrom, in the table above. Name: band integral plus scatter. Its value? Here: 127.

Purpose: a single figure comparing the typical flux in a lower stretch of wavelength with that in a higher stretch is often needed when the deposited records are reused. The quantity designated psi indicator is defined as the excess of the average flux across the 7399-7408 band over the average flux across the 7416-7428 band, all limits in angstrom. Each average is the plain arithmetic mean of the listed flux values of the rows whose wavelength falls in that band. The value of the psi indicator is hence -1.3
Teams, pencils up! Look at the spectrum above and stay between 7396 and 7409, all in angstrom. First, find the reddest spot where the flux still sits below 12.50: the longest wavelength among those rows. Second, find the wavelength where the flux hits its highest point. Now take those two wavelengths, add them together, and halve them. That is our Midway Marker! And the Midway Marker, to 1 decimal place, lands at 7401.6 angstrom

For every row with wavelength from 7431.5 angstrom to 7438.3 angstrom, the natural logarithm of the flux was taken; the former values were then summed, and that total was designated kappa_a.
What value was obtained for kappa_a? 10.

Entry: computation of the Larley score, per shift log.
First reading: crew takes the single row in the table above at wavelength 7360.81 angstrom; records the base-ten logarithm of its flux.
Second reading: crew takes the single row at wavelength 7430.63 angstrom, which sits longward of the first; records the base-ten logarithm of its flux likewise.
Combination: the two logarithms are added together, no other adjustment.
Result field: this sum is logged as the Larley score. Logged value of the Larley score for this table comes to 2.14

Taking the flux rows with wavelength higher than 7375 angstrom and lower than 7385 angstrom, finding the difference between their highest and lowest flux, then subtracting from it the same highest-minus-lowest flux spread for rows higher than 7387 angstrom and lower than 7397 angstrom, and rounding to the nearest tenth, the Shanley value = 0.1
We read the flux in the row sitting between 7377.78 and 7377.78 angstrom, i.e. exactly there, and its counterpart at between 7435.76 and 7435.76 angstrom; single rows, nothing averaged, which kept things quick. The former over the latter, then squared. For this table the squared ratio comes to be 0.89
